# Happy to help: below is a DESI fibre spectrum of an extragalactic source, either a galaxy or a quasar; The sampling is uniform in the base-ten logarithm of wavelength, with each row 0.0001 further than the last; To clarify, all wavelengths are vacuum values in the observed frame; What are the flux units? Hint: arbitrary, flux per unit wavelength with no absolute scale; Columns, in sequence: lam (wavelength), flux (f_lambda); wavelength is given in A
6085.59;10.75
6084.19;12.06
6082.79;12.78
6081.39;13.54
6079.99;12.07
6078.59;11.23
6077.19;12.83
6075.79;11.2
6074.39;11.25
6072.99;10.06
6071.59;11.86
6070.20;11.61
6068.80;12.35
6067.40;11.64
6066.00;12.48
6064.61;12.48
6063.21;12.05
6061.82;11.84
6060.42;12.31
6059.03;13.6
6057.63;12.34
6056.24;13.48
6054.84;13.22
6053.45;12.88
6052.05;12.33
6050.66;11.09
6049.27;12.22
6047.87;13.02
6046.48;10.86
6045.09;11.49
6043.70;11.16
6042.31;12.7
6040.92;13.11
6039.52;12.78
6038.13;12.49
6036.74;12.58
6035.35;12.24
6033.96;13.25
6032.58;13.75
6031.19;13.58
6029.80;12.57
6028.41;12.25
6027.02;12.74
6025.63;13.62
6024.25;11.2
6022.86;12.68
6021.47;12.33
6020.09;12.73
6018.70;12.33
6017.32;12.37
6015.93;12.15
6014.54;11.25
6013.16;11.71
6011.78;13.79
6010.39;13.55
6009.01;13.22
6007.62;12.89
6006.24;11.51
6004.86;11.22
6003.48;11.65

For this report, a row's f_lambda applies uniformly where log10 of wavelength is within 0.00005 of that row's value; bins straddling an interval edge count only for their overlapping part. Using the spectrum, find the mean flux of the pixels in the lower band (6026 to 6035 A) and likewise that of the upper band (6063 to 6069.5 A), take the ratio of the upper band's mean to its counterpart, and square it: 0.88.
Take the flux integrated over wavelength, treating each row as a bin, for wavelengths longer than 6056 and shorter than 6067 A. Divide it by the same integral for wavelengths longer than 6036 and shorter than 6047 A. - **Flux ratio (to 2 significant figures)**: 1.0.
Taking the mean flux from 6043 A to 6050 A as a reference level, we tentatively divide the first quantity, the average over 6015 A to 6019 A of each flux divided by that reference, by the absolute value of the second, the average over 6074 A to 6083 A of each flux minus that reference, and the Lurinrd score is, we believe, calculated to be 2.8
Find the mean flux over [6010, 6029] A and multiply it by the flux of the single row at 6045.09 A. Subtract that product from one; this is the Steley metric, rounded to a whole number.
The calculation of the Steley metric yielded -142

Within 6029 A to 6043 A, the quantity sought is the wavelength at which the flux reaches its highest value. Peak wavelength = 6032.58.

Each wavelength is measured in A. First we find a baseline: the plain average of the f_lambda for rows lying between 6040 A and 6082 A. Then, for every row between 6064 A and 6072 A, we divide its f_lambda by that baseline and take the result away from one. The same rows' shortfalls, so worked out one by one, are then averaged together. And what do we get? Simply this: 0.01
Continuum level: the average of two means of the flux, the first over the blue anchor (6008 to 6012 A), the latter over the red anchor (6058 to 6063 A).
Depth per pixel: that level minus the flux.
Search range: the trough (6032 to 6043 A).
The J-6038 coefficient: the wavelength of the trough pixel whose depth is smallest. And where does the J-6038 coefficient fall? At 6032.58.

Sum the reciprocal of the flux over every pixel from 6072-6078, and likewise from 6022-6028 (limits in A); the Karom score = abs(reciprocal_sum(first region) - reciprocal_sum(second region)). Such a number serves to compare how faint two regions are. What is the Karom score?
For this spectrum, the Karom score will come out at 0.035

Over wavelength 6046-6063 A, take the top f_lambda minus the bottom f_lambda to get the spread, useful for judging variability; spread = 2.7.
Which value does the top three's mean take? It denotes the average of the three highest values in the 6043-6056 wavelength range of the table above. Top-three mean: 13.04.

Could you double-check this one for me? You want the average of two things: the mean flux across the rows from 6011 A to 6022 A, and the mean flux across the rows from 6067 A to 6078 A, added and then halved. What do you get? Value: 12.0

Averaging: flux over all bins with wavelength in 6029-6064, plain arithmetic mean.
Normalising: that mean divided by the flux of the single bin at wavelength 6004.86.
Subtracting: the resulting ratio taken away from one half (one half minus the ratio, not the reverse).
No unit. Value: -0.616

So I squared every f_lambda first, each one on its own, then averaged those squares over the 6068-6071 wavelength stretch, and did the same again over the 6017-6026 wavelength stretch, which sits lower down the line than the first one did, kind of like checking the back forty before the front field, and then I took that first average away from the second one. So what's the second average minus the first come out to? 12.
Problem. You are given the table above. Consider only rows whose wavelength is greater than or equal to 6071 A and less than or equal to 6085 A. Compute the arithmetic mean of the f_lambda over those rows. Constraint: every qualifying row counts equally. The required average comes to 11.9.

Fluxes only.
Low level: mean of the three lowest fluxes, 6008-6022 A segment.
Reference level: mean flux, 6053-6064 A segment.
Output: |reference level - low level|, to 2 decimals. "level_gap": 1.01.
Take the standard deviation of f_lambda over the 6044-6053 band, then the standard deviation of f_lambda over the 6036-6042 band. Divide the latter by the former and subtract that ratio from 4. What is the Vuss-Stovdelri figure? 3.7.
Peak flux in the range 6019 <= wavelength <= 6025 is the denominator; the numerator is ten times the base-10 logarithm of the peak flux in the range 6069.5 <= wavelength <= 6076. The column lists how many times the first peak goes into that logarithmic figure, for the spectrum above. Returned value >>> 0.844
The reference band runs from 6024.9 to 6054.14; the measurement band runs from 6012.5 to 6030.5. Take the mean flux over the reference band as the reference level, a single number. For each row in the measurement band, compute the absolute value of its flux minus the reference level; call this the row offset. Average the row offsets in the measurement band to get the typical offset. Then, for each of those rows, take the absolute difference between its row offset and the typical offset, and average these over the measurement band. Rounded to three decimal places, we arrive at 0.392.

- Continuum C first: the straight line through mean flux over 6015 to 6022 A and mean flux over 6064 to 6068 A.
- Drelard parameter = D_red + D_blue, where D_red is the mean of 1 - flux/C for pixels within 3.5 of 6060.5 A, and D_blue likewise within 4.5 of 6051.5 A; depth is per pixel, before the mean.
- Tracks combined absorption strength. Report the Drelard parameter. -0.034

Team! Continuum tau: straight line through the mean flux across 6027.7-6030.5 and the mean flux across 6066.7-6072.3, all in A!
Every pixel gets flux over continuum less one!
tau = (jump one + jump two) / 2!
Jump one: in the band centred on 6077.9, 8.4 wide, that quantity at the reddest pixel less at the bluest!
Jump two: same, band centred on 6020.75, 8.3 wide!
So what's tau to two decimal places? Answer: 0.06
